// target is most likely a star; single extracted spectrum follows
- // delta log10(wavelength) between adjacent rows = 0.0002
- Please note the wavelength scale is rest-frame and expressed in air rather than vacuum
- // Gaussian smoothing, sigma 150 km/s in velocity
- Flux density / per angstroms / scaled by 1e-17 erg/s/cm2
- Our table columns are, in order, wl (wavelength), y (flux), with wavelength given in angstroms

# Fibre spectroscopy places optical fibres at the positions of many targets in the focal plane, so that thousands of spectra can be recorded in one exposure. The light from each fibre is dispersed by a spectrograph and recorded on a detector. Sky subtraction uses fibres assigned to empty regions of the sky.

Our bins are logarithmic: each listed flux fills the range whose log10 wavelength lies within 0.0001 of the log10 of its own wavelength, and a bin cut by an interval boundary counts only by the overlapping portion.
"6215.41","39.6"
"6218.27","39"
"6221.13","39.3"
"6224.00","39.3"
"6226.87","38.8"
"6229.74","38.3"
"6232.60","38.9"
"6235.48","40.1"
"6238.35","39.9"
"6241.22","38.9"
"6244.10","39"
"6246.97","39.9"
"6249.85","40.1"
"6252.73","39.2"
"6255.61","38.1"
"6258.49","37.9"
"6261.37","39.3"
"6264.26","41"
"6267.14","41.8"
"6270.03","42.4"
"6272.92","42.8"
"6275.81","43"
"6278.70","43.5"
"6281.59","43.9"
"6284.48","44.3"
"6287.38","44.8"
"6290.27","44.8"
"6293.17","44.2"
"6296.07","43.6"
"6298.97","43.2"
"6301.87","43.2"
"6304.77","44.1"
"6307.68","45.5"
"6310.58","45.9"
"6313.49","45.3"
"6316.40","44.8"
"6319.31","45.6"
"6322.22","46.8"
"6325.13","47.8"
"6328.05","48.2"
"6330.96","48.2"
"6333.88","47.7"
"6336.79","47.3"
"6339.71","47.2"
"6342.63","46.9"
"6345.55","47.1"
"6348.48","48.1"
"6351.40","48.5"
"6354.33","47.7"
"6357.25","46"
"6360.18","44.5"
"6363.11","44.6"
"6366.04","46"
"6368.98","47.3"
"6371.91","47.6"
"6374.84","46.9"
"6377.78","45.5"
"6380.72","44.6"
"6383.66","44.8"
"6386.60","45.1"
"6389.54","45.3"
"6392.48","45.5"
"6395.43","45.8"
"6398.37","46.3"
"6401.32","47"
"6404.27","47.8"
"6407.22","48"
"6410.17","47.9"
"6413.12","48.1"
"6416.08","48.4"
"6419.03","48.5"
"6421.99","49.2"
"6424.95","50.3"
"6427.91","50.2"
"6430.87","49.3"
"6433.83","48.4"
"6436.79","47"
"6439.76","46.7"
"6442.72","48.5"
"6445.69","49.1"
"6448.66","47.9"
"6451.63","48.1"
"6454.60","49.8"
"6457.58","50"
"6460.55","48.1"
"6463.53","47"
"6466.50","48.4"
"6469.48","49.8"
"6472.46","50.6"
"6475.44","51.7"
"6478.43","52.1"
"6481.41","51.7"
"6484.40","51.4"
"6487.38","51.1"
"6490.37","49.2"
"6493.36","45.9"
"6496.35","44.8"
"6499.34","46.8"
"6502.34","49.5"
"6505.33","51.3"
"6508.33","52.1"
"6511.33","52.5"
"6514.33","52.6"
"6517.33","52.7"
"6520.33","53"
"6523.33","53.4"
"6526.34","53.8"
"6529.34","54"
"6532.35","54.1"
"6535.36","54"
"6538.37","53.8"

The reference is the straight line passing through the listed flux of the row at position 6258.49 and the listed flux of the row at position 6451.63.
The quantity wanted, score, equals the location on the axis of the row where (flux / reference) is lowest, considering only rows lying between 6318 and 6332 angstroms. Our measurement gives 6319.31 angstroms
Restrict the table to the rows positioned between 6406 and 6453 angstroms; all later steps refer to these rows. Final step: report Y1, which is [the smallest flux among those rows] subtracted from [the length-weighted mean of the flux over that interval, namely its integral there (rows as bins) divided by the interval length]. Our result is 1.8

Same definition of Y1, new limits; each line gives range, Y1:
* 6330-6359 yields 1.4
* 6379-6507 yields 3.7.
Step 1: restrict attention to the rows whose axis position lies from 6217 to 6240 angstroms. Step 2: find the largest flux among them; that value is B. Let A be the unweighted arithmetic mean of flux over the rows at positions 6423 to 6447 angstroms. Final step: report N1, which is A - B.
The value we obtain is 9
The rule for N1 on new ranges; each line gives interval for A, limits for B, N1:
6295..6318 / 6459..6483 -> -8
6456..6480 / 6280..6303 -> 5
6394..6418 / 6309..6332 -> -1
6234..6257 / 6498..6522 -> -14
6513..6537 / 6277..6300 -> 9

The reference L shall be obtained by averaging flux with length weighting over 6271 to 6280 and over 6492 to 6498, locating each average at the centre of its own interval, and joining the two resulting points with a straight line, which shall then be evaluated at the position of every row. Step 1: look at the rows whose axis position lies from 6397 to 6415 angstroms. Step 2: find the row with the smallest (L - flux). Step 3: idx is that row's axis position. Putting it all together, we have 6413.12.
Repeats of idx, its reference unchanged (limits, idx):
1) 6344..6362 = 6351.40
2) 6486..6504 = 6487.38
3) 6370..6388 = 6371.91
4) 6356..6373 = 6371.91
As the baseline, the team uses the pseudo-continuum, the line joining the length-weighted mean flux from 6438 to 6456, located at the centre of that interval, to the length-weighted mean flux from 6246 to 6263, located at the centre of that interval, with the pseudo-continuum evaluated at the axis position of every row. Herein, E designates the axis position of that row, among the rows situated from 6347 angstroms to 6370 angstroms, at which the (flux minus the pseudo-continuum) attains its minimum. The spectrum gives 6363.11 angstroms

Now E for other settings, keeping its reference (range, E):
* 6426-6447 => 6439.76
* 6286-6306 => 6301.87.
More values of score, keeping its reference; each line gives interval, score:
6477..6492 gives 6490.37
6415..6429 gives 6419.03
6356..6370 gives 6363.11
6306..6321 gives 6316.40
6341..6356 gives 6342.63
